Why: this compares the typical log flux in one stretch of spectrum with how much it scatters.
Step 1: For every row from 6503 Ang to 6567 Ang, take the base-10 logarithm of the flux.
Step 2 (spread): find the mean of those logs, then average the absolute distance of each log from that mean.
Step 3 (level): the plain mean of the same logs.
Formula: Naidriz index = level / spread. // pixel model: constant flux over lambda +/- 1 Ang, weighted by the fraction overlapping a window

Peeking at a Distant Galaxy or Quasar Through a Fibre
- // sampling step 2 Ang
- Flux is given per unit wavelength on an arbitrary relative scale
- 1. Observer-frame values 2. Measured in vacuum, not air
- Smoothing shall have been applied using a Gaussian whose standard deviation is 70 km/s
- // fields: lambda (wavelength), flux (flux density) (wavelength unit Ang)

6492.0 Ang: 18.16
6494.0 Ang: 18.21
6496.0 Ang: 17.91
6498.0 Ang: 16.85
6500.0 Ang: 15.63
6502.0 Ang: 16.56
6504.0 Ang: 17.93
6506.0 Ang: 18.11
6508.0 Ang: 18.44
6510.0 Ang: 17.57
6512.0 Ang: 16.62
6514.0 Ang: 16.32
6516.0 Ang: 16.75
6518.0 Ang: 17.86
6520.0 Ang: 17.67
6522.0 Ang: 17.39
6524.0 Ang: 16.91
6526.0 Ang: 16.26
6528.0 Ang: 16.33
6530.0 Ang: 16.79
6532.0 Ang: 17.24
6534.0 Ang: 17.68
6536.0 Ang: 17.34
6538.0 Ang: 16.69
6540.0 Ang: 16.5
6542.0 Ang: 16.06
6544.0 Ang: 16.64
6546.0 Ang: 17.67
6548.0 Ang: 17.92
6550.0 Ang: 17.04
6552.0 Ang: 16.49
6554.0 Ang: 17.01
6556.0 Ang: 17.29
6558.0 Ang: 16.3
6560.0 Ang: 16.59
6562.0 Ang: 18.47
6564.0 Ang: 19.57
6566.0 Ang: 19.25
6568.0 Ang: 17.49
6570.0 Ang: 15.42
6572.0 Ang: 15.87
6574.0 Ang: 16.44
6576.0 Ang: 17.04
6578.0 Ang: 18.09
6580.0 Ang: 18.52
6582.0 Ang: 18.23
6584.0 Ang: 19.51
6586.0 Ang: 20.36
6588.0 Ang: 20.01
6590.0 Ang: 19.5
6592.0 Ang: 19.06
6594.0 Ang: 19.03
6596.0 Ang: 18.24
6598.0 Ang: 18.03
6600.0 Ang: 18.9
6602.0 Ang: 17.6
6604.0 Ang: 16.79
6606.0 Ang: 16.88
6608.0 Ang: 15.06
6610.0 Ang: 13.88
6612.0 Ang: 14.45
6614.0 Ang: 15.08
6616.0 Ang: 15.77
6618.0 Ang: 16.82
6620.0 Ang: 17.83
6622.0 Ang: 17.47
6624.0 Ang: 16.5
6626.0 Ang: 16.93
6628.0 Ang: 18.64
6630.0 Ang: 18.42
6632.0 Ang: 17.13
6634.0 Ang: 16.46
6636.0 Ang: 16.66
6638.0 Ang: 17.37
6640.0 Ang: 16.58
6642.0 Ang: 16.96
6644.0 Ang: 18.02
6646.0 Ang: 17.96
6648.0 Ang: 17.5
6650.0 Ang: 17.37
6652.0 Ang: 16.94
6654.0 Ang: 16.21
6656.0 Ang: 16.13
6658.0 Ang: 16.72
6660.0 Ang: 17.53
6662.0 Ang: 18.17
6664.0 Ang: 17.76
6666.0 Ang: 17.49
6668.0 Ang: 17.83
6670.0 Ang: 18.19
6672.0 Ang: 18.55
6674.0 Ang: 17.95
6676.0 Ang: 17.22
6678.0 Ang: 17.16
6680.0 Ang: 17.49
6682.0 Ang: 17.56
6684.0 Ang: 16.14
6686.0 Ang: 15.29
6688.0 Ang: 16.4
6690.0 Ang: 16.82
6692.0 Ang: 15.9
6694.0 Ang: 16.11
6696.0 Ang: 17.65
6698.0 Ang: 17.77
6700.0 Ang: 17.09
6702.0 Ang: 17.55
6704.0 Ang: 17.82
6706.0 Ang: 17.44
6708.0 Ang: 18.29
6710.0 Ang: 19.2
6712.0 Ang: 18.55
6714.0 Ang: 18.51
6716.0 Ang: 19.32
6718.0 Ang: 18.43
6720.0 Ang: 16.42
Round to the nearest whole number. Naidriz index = 72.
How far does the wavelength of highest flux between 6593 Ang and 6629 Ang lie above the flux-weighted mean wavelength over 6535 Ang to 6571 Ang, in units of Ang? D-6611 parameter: 40.8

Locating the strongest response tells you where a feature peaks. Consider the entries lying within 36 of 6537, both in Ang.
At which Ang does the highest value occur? 6564.0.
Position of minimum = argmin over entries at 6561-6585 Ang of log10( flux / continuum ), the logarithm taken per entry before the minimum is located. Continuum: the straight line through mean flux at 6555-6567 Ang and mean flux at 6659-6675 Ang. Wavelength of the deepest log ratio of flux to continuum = 6570.0 Ang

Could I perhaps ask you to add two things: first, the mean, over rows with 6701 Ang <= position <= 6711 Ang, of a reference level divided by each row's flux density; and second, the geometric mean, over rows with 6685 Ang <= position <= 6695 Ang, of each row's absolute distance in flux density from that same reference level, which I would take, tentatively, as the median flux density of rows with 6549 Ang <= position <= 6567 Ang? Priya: 1.71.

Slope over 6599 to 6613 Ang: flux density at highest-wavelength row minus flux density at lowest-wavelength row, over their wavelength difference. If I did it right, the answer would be -0.37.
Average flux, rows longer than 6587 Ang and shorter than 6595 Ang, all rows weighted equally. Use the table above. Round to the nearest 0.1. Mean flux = 19.4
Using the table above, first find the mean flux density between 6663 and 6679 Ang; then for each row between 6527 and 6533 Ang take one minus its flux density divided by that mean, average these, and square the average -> 0.0031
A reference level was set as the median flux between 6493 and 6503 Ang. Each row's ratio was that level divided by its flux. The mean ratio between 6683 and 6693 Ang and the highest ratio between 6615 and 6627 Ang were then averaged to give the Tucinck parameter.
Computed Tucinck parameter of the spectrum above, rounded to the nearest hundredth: 1.06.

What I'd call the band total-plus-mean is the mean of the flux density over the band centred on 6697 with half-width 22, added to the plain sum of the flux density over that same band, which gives 401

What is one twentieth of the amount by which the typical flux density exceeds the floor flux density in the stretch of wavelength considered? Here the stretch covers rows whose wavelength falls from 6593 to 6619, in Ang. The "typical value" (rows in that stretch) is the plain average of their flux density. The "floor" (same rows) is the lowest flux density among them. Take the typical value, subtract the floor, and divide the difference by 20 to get 0.14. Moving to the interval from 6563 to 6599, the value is 0.14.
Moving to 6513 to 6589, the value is 0.10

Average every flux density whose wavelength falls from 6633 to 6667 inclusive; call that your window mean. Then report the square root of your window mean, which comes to 4.143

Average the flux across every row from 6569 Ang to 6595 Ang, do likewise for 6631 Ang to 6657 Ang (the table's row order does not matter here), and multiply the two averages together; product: 310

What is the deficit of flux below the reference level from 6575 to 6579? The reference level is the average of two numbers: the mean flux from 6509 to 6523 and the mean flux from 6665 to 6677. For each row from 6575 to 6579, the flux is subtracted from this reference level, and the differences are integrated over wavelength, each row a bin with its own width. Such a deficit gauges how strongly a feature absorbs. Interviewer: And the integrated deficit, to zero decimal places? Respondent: 0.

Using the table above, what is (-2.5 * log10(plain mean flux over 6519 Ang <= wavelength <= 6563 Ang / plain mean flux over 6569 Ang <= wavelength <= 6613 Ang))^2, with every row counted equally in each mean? 0.0013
